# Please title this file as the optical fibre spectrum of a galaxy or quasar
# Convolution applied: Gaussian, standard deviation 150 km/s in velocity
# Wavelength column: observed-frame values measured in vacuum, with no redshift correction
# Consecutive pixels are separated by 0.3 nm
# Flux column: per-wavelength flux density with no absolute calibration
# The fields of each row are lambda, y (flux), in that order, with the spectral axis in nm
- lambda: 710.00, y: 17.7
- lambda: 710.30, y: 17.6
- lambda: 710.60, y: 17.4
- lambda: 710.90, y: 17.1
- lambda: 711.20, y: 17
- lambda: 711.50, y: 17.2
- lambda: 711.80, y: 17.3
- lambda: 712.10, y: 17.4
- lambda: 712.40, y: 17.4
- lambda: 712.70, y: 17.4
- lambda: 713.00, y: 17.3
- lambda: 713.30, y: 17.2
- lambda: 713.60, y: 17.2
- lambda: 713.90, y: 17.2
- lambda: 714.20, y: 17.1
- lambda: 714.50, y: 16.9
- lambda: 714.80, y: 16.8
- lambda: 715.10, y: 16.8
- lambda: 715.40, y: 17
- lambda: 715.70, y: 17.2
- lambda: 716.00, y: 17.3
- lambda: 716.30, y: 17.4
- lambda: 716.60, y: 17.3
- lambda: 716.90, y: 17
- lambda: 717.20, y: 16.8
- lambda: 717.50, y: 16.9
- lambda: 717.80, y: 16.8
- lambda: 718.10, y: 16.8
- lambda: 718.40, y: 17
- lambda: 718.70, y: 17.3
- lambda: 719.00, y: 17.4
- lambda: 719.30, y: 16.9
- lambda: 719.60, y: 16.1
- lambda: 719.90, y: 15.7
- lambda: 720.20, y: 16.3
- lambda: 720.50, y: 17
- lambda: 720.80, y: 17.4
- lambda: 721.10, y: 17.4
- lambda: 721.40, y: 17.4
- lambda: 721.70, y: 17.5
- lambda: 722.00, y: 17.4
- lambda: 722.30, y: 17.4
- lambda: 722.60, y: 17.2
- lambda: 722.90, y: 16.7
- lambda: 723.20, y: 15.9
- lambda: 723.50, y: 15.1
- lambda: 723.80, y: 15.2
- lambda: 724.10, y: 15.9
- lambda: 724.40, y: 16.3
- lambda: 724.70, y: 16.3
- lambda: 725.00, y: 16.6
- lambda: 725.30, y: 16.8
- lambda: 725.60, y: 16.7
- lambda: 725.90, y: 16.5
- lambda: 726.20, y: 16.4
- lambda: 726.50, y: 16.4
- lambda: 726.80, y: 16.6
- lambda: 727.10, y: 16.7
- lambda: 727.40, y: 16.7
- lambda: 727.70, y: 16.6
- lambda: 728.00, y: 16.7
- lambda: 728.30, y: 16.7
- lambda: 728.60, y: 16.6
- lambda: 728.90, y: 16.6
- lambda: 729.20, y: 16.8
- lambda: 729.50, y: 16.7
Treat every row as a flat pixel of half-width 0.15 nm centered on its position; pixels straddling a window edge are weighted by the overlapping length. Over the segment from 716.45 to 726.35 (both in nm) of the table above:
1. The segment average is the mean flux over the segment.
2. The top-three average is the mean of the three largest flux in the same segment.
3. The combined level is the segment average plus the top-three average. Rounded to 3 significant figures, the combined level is 34.1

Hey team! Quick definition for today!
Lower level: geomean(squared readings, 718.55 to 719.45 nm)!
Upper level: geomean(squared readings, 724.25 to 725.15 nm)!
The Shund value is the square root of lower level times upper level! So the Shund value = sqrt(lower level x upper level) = 282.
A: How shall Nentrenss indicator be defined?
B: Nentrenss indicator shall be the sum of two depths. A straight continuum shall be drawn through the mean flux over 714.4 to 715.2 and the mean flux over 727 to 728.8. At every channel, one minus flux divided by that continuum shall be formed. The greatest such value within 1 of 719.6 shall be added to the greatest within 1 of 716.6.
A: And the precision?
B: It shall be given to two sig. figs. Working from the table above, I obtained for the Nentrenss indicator 0.064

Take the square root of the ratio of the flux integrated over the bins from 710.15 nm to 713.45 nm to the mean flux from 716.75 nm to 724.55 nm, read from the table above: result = 1.8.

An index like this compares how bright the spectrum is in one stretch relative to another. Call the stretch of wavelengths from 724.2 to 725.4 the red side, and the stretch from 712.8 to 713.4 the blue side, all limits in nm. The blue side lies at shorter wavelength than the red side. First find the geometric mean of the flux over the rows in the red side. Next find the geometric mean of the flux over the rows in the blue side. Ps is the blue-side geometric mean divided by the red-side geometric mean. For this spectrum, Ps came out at 1.05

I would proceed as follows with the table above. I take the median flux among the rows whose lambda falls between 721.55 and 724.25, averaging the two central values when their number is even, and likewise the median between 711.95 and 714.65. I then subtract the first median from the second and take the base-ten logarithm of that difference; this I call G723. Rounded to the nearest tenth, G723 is -0.3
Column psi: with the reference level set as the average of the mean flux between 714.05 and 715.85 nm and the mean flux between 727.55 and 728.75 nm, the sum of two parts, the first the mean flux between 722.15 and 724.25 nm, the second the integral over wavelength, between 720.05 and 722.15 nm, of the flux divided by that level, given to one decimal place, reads 18.3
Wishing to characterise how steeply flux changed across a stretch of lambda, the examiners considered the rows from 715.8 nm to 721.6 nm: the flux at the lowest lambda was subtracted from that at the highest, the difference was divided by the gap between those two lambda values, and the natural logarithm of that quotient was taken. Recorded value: -4.0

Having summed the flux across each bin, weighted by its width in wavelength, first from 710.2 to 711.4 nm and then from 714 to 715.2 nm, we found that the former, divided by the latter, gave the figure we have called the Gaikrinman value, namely 1.02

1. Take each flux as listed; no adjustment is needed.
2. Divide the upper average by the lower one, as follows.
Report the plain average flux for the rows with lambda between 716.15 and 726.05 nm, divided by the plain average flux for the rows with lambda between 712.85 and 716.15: 0.979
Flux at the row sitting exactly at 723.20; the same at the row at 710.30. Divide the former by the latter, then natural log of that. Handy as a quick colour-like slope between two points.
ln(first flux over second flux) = -0.10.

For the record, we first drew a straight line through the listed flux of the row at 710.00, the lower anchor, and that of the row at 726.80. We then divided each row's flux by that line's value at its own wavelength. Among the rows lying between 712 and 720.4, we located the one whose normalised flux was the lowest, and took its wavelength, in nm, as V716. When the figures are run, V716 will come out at 719.90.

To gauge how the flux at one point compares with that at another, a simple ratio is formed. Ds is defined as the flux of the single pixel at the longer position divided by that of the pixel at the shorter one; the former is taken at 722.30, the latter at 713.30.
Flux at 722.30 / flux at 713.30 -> 1.01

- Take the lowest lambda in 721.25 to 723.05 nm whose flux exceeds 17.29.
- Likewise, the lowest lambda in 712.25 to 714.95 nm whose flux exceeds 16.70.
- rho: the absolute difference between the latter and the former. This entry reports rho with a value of 9.00 nm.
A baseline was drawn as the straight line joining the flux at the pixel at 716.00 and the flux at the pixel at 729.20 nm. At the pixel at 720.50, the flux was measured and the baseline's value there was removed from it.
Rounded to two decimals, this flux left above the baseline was -0.13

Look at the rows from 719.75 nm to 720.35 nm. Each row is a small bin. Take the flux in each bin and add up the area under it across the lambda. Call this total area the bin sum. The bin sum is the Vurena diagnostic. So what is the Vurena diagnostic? 10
